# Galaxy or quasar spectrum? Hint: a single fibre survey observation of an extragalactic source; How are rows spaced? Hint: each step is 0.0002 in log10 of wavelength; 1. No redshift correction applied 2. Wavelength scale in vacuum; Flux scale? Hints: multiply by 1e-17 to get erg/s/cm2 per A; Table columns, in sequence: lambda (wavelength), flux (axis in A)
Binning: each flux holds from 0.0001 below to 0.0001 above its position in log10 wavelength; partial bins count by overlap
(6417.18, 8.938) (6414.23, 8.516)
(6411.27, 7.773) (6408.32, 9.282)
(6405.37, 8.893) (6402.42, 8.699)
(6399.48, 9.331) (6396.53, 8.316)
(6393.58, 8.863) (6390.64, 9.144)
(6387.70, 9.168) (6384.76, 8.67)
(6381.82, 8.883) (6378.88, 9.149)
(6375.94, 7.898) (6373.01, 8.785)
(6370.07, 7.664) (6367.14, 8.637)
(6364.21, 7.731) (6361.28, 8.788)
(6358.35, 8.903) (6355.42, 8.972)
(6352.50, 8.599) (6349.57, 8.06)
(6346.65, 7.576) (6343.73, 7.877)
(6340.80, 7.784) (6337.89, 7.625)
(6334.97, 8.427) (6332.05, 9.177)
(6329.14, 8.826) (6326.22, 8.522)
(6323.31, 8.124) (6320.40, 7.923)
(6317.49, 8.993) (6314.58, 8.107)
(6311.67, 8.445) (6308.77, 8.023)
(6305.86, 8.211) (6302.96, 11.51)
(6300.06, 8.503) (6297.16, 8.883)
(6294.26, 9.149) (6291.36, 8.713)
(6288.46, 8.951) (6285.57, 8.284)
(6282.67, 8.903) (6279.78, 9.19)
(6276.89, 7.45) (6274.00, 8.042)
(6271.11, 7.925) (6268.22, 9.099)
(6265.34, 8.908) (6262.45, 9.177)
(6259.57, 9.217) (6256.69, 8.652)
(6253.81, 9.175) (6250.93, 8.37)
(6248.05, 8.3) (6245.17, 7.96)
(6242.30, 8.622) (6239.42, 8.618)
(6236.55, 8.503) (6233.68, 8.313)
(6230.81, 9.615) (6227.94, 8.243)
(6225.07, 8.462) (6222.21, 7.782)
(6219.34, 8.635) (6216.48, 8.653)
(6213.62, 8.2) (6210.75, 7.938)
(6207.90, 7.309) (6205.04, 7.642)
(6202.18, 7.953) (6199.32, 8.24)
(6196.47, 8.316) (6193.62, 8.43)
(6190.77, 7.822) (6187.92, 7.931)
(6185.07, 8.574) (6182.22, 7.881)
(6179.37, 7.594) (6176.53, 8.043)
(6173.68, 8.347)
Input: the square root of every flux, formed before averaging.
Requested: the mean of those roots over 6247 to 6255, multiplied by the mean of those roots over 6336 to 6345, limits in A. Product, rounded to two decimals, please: 8.18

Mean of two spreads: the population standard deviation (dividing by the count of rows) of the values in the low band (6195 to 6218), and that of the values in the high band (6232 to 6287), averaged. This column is 0.44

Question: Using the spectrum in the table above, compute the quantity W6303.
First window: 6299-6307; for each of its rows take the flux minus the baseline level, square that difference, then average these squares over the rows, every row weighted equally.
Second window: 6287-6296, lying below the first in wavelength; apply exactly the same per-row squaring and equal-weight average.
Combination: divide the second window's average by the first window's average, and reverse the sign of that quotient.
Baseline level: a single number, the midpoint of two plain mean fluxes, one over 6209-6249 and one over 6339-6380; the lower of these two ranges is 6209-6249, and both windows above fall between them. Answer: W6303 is -0.1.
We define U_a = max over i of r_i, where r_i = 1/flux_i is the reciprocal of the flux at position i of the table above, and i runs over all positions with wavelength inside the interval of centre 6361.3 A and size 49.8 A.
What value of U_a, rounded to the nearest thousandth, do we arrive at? 0.132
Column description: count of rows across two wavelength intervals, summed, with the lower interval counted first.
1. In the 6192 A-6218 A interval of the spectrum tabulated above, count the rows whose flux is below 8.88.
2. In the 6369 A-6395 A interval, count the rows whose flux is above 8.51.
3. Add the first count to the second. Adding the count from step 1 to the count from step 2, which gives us 16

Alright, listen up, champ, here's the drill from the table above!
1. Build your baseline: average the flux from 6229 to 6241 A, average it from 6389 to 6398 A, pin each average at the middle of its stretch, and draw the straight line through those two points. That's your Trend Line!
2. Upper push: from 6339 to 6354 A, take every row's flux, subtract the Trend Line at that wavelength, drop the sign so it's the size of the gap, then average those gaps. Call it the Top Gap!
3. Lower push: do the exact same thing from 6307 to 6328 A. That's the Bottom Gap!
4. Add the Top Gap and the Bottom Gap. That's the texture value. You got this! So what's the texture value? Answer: 1.32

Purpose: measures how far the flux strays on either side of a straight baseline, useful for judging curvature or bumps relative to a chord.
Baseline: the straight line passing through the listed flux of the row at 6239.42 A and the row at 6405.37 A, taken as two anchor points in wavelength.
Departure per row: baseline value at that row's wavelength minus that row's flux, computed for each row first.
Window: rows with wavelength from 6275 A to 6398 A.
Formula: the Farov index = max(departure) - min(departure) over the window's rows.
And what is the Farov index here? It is 4.0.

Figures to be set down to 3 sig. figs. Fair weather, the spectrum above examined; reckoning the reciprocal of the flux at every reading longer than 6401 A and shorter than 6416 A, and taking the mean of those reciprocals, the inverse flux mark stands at 0.116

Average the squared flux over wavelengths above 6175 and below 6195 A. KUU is 65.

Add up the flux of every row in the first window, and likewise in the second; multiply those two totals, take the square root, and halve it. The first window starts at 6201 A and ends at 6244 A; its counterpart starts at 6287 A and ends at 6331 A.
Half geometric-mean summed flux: 63.8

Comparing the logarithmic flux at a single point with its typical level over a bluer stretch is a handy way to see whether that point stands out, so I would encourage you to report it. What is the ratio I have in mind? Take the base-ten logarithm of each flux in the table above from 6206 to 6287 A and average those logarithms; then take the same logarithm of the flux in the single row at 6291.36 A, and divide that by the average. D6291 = 1.01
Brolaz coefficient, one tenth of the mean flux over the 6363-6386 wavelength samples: 0.843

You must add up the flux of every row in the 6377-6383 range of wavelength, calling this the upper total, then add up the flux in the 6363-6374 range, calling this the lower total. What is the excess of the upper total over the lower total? -15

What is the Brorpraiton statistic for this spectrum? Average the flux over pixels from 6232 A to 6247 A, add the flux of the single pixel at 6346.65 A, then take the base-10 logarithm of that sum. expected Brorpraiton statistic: 1.204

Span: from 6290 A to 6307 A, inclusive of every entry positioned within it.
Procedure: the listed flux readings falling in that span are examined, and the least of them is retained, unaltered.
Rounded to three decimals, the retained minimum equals 8.211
